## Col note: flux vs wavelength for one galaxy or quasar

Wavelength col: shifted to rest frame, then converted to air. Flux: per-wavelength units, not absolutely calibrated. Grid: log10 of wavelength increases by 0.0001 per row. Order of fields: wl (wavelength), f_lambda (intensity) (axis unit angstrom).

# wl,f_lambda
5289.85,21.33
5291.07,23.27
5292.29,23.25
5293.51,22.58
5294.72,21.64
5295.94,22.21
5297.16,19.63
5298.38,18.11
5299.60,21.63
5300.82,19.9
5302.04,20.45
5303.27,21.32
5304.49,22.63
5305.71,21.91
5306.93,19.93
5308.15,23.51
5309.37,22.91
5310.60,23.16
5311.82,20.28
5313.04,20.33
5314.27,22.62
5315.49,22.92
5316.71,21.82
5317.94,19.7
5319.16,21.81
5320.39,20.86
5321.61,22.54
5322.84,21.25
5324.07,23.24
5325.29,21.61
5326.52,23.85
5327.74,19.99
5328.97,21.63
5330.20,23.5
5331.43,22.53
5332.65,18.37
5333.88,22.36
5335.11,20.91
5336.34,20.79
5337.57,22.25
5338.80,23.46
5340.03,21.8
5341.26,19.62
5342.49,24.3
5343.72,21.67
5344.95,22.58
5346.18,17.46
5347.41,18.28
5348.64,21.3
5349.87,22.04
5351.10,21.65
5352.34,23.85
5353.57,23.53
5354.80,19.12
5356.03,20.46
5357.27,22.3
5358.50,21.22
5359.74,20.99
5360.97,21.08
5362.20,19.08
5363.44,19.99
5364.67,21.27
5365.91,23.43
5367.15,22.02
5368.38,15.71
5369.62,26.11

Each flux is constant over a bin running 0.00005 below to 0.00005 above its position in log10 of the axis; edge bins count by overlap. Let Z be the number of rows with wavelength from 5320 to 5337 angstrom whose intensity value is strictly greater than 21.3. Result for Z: 8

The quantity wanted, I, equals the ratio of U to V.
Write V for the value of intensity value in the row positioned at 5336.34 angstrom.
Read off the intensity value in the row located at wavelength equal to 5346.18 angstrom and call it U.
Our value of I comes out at 0.84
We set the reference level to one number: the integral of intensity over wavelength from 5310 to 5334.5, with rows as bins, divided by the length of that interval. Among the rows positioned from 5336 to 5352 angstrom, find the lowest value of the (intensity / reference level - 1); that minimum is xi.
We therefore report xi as -0.20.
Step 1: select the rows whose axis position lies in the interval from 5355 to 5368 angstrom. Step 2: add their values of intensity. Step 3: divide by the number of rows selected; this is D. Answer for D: 21.2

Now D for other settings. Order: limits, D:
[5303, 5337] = 21.7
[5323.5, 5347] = 21.7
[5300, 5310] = 21.6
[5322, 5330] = 21.9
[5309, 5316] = 22.0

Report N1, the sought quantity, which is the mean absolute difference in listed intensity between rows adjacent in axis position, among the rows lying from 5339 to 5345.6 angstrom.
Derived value 2.6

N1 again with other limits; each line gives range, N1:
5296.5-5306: 1.5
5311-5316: 0.9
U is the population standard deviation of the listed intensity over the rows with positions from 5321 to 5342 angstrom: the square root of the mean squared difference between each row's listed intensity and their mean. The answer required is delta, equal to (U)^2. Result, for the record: 2.1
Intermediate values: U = 1.4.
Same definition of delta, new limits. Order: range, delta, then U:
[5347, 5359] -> 2.8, 1.7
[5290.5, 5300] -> 2.9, 1.7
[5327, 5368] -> 2.8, 1.7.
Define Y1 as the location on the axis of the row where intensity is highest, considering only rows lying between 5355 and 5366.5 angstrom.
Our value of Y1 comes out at 5365.91 angstrom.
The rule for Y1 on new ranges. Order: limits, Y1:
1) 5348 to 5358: 5352.34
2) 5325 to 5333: 5326.52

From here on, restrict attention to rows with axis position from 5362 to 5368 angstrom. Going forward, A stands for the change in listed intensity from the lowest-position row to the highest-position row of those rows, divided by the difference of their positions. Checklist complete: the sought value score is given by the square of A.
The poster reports 0.35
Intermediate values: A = 0.59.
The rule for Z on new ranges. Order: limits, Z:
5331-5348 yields 8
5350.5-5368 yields 6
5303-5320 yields 10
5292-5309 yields 9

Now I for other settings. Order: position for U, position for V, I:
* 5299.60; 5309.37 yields 0.94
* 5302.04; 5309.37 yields 0.89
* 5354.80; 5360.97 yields 0.91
